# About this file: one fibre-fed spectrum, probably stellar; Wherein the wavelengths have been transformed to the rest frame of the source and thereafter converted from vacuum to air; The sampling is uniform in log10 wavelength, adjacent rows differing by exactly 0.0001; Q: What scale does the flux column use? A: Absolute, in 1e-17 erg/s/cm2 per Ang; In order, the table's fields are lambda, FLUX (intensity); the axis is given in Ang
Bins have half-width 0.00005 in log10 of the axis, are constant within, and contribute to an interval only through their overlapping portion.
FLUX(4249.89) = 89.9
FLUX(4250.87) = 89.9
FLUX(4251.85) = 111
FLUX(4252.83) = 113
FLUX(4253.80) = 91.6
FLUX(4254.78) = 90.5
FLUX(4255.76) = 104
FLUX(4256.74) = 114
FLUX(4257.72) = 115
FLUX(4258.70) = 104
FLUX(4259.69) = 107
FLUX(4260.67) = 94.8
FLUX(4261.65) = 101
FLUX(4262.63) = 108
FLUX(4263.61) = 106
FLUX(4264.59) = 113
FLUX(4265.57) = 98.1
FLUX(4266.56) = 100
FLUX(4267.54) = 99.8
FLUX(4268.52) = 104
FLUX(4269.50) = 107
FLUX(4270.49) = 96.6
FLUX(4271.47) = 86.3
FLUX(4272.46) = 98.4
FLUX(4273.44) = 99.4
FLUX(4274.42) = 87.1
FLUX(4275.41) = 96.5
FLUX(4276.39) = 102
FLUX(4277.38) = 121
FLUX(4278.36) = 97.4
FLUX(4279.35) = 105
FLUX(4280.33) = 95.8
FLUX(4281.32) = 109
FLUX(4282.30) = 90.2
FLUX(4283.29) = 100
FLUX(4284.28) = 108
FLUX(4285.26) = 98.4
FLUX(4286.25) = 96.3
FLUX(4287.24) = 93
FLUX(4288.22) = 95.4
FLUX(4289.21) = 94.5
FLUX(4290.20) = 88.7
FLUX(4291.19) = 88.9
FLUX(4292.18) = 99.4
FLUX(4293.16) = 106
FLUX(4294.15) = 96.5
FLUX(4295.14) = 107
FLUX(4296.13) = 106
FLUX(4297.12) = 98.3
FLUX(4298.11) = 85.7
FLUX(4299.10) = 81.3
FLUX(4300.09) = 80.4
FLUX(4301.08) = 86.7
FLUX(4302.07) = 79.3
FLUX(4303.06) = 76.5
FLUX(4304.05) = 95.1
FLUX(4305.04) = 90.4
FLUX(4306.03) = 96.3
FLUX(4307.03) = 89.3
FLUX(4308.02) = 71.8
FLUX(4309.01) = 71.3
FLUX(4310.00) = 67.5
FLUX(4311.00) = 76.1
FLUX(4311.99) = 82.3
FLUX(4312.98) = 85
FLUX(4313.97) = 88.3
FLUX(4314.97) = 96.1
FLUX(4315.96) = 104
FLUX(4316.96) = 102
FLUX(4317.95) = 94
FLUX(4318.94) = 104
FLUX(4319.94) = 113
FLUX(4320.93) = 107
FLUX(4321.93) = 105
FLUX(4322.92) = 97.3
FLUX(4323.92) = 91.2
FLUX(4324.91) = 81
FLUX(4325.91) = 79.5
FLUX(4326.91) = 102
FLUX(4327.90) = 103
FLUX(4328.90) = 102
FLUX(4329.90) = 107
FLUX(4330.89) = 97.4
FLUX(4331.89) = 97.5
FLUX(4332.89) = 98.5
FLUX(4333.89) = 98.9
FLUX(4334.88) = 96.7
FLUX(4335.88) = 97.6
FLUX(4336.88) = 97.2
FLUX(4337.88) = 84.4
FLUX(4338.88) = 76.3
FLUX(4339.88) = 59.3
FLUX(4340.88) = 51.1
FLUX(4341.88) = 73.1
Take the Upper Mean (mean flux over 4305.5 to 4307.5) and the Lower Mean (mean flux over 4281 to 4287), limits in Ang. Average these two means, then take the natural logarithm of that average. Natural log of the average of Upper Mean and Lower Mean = 4.57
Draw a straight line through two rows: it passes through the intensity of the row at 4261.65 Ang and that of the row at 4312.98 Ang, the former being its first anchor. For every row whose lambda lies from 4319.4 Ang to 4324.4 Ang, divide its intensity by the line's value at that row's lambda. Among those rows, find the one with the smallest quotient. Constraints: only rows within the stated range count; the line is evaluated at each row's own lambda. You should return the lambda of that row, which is 4323.92 Ang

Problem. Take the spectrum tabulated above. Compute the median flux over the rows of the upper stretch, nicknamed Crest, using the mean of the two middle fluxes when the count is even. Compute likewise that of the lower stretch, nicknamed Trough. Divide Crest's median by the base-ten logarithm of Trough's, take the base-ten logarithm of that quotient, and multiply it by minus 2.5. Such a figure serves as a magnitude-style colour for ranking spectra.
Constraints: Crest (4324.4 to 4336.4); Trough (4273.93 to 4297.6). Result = -4.23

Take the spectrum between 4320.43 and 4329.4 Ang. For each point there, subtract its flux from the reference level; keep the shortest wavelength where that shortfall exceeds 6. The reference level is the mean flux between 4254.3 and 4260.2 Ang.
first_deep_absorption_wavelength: 4322.92 Ang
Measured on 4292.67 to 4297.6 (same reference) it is 4294.15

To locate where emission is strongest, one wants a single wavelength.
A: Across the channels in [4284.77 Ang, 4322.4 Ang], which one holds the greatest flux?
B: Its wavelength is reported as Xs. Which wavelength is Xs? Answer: 4319.94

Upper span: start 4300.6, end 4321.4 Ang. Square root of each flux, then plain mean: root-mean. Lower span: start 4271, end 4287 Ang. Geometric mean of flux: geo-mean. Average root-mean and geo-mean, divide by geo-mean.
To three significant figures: 0.548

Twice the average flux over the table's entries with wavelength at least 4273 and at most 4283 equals 201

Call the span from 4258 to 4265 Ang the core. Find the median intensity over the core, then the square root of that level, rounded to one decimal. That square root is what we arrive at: 10.3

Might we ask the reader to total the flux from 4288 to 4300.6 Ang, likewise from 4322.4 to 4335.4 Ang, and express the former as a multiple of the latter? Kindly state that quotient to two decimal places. 0.98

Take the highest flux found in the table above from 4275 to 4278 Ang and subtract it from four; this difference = -117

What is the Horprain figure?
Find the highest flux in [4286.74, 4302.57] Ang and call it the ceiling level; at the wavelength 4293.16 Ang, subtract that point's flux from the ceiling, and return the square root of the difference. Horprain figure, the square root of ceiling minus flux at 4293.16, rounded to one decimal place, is 1.0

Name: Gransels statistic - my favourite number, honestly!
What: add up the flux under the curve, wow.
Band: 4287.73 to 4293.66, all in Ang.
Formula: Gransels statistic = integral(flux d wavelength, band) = 566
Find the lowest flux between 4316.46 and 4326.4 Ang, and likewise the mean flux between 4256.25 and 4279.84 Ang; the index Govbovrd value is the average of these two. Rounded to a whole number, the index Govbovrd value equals 91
